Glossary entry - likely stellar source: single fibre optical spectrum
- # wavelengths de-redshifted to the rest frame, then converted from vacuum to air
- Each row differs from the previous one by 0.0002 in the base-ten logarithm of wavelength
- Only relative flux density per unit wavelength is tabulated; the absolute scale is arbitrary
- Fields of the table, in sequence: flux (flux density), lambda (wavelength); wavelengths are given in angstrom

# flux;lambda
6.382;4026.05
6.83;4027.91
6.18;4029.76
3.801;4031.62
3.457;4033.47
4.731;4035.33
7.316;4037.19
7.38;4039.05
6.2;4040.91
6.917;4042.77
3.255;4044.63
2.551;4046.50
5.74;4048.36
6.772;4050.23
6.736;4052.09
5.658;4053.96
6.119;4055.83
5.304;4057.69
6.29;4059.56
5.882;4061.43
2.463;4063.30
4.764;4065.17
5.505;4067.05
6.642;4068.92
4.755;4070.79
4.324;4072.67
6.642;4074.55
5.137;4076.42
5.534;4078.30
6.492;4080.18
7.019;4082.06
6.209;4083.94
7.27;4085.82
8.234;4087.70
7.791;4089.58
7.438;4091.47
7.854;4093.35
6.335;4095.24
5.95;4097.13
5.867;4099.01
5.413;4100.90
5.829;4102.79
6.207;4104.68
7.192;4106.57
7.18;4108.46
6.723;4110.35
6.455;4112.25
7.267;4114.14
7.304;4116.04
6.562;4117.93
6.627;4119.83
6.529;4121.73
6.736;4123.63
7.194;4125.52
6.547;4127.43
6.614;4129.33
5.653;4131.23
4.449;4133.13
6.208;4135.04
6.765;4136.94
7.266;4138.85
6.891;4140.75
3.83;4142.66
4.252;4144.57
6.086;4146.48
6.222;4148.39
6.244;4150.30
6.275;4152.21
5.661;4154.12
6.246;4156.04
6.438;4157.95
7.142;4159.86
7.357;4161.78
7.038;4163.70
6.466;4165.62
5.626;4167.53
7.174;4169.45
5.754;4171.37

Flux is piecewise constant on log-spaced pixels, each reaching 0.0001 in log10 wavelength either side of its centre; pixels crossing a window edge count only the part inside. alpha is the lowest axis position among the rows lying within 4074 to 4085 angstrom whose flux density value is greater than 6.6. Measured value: 4074.55 angstrom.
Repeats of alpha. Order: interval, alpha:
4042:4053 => 4042.77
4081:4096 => 4082.06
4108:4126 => 4108.46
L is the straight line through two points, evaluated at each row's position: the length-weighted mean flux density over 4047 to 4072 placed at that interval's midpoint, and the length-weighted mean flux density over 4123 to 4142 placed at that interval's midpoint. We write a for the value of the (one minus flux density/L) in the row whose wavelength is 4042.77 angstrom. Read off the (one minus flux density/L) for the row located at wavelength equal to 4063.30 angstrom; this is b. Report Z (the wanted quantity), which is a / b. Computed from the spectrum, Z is -0.5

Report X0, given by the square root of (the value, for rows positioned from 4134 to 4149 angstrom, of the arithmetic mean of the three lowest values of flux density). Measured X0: 2.17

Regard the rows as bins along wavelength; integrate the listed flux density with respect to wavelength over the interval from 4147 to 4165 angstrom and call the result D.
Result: 117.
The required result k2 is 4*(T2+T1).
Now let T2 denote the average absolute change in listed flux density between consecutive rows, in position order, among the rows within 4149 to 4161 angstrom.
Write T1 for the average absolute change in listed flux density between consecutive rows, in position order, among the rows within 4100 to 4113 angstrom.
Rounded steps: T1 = 0.42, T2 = 0.43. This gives 3.4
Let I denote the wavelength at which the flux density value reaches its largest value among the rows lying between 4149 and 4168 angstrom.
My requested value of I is 4161.78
